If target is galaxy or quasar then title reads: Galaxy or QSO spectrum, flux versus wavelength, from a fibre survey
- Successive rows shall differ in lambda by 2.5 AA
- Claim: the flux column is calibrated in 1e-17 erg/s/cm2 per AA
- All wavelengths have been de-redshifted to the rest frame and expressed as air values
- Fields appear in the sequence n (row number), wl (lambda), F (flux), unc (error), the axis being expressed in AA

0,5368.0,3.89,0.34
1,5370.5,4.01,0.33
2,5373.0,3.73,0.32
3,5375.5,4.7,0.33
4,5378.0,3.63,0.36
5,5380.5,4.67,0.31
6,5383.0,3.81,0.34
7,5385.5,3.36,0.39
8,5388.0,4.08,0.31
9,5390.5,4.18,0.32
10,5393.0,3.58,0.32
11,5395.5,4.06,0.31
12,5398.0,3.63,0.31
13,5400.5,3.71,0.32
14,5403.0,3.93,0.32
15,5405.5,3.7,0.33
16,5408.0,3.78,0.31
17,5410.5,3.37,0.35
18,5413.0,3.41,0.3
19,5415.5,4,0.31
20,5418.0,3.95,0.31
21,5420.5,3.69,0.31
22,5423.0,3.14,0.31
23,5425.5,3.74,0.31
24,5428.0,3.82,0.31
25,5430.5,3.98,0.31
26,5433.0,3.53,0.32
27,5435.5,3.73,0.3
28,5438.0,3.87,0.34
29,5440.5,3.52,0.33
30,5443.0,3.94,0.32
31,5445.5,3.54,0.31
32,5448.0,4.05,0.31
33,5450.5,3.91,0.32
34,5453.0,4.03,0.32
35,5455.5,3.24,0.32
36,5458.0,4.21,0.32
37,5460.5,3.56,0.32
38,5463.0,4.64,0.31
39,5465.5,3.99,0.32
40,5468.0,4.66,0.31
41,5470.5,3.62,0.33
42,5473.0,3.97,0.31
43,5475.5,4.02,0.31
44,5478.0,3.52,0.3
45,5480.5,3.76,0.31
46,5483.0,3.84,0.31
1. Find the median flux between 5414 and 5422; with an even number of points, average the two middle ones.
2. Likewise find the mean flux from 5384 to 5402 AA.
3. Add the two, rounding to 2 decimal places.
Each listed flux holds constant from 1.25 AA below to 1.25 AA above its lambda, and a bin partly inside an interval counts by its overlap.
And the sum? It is 7.75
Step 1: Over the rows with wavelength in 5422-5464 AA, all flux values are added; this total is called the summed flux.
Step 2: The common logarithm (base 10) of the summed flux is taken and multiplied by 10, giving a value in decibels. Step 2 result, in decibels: 18.1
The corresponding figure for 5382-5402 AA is 14.8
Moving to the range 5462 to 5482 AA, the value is 15.1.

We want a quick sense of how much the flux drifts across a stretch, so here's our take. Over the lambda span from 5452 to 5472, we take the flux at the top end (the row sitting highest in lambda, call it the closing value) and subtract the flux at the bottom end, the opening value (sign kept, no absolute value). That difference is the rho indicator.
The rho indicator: -0.41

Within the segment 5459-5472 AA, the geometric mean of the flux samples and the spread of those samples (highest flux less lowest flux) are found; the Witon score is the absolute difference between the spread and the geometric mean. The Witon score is 2.97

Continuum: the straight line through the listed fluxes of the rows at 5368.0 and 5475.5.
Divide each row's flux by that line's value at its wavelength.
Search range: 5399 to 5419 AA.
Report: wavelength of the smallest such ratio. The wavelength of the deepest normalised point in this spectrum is 5410.5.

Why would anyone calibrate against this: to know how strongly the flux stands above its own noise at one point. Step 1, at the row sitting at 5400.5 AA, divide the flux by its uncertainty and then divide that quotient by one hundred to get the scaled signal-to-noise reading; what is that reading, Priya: 0.116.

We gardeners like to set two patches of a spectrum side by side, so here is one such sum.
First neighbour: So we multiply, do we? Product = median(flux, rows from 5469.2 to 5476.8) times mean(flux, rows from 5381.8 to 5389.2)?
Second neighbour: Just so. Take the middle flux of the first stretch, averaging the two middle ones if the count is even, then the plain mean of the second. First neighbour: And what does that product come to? 14.9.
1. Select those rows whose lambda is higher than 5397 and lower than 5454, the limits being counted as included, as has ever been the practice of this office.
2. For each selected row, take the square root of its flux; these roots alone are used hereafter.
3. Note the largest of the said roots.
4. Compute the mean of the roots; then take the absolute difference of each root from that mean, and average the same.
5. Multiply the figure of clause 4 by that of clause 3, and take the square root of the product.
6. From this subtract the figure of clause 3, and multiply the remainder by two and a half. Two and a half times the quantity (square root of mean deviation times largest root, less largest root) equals -4.25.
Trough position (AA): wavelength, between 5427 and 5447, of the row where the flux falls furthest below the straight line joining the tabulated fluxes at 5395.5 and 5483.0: 5433.0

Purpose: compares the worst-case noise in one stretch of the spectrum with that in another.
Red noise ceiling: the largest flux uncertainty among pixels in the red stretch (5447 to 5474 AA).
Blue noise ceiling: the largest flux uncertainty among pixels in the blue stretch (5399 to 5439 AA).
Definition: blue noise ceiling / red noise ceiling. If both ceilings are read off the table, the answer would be 1.06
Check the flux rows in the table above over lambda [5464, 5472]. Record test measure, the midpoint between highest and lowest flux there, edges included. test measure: 4.14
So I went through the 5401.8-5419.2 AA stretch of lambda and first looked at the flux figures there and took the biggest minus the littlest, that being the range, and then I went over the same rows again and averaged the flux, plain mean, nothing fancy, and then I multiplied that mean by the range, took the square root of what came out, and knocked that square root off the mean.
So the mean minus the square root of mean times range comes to 2.20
